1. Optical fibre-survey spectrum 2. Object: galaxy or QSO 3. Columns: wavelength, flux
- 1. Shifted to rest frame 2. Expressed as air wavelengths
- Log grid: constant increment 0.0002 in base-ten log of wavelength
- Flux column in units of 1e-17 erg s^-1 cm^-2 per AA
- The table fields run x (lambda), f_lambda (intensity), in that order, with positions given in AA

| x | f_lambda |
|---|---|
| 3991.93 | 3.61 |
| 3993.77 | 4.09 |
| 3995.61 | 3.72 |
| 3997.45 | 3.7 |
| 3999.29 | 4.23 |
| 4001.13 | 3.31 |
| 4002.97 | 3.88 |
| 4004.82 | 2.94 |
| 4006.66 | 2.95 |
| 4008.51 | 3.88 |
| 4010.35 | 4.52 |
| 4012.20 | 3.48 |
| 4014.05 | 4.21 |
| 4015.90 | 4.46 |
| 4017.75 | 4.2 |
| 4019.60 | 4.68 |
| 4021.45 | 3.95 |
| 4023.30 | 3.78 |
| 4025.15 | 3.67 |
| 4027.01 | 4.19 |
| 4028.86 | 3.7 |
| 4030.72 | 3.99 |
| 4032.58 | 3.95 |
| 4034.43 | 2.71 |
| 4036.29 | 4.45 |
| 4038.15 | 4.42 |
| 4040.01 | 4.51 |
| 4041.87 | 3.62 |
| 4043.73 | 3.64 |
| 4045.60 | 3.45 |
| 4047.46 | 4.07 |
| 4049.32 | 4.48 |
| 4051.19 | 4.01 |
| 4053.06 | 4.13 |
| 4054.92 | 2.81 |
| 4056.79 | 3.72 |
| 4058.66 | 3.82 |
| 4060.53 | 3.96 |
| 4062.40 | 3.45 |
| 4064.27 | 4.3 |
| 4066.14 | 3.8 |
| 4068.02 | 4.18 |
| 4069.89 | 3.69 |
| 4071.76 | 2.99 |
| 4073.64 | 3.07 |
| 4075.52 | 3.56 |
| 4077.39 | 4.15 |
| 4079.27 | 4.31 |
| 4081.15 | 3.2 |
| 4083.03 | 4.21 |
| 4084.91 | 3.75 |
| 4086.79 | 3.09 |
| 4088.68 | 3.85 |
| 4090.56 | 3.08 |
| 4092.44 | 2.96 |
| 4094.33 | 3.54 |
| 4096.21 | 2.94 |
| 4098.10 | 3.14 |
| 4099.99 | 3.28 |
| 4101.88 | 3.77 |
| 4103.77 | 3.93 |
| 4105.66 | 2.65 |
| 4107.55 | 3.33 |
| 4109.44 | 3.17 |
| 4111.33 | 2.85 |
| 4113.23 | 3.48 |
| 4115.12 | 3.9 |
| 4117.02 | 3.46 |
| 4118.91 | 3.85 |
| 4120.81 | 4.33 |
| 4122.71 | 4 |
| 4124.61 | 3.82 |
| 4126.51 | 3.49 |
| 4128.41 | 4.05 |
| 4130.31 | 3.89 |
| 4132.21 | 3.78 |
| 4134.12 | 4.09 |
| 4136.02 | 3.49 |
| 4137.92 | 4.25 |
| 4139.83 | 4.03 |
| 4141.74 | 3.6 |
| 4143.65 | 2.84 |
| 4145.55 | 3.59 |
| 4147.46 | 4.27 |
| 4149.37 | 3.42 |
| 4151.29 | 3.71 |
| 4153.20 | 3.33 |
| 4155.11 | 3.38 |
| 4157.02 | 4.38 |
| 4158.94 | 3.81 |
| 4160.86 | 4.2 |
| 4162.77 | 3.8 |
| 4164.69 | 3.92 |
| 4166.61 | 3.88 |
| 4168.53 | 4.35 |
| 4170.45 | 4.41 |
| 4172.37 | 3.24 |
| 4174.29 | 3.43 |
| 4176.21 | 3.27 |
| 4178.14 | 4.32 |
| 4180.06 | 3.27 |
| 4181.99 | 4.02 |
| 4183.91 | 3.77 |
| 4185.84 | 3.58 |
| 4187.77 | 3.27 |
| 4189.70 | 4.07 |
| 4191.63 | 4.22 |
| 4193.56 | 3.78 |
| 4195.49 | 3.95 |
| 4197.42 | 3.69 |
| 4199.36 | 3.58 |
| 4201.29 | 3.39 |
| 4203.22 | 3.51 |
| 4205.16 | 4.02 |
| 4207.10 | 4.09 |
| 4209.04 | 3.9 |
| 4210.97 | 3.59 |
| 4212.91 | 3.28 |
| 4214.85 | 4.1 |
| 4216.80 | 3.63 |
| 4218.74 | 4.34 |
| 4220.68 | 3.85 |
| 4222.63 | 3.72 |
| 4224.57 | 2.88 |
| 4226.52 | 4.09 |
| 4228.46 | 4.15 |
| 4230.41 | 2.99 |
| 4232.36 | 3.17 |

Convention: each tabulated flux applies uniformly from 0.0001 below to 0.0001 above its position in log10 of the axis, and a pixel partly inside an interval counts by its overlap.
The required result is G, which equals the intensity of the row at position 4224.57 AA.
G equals 2.88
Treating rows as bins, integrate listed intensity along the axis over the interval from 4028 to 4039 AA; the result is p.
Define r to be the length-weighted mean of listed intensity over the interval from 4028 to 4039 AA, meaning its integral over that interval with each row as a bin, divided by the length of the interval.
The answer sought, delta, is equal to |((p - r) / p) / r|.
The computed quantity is 0.2351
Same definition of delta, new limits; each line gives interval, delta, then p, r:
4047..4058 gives 0.2355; 42.5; 3.86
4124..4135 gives 0.2360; 42.4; 3.85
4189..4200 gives 0.2340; 42.7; 3.89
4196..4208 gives 0.2464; 44.6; 3.72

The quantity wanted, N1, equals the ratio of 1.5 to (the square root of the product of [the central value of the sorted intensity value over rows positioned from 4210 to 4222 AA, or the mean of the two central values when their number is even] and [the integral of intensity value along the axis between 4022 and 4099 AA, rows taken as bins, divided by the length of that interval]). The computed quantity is 0.402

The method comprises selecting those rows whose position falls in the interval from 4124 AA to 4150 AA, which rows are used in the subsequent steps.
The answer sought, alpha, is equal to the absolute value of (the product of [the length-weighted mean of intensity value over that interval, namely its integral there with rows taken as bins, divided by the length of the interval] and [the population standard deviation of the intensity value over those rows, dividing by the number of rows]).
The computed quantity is 1.4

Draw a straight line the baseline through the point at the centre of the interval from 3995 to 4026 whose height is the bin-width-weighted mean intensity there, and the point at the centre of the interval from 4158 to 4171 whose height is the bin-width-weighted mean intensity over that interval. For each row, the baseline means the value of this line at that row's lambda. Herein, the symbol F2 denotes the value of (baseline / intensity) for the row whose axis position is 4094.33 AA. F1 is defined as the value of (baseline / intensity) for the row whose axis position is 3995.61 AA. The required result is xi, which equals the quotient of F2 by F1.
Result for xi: 1.08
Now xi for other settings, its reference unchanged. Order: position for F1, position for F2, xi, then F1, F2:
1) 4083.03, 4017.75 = 0.98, 0.94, 0.92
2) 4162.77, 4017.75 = 0.87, 1.06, 0.92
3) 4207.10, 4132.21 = 1.06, 1.00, 1.06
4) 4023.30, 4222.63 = 1.08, 1.03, 1.10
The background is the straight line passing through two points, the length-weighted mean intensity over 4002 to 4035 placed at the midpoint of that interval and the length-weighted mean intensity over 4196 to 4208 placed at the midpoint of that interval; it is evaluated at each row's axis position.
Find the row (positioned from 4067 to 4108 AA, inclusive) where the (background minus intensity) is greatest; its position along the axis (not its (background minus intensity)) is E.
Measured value 4105.66 AA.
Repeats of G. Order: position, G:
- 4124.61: 3.82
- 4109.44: 3.17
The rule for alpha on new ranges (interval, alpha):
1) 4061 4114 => 1.6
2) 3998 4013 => 2.0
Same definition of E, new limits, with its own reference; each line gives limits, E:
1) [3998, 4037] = 4034.43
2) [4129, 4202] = 4143.65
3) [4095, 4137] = 4105.66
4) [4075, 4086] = 4081.15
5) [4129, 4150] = 4143.65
